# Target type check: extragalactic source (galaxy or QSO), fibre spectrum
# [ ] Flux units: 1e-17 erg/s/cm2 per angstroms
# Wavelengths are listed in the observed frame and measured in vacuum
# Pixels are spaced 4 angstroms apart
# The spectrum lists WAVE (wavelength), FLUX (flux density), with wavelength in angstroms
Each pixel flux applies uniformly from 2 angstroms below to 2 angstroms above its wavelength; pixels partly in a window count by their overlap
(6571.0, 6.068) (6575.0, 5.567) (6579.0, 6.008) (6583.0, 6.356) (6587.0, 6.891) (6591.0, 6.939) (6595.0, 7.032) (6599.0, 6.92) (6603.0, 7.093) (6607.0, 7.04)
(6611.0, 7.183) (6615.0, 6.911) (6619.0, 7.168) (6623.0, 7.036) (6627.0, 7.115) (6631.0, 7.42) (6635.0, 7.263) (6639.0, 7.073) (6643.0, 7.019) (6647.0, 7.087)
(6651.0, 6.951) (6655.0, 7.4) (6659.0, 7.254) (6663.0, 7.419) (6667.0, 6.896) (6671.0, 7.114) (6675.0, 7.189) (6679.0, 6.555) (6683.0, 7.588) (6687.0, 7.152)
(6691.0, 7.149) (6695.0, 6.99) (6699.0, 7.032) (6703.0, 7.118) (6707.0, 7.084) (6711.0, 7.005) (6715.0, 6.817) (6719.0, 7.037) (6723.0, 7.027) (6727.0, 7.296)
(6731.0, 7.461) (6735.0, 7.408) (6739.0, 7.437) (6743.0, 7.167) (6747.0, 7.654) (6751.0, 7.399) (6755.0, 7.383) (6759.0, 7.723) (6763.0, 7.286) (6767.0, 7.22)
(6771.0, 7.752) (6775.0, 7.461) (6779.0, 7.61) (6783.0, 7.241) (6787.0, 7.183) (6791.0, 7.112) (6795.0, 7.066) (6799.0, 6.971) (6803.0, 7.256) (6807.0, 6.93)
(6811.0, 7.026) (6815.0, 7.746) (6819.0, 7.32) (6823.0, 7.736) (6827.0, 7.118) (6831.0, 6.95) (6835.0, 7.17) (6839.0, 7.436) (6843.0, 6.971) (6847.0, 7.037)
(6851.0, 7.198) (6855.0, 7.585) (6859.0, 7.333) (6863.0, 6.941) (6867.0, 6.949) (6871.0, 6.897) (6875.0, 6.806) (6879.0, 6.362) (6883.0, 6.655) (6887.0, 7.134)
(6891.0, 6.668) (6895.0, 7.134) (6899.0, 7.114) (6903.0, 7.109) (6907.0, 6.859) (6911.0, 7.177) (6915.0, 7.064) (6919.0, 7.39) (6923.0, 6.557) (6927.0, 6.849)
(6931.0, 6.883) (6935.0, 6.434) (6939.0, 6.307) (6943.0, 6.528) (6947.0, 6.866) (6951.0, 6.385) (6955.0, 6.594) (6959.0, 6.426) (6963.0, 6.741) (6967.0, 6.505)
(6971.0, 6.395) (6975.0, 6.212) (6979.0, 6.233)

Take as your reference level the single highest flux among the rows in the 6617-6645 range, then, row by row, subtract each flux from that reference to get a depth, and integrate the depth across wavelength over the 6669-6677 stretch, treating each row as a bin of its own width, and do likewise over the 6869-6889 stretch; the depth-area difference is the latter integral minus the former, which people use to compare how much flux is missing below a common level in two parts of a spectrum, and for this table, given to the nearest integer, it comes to 11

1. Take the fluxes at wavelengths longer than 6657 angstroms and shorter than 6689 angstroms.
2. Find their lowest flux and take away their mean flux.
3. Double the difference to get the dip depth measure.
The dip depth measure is -1.2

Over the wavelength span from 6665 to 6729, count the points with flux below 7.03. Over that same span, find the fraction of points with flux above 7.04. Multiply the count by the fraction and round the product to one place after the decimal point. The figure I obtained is 3.0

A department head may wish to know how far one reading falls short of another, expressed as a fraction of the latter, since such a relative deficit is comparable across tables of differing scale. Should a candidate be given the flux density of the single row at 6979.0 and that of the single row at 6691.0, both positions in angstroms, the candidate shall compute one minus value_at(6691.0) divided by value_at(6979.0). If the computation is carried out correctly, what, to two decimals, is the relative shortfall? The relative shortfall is -0.15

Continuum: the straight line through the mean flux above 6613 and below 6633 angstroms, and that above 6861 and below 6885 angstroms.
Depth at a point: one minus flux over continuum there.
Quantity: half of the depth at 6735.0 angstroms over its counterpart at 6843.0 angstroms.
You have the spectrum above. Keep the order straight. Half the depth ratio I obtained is 1.4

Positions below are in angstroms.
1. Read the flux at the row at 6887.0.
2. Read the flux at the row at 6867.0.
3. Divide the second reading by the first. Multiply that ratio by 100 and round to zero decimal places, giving 97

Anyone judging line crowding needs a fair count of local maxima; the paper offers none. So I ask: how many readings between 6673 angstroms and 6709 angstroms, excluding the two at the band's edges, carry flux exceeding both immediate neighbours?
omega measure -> 2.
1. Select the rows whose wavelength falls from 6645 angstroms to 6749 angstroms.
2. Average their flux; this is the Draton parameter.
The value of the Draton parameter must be 7.16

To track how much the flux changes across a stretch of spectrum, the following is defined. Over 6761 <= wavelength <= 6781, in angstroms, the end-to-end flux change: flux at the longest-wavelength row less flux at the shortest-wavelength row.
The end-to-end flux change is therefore 0.32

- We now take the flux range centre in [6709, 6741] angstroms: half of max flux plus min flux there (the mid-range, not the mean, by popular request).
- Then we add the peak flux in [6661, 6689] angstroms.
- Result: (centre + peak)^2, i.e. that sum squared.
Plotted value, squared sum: 217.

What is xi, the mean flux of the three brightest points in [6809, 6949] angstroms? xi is 7.689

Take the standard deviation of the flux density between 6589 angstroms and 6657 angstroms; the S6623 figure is 0.15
